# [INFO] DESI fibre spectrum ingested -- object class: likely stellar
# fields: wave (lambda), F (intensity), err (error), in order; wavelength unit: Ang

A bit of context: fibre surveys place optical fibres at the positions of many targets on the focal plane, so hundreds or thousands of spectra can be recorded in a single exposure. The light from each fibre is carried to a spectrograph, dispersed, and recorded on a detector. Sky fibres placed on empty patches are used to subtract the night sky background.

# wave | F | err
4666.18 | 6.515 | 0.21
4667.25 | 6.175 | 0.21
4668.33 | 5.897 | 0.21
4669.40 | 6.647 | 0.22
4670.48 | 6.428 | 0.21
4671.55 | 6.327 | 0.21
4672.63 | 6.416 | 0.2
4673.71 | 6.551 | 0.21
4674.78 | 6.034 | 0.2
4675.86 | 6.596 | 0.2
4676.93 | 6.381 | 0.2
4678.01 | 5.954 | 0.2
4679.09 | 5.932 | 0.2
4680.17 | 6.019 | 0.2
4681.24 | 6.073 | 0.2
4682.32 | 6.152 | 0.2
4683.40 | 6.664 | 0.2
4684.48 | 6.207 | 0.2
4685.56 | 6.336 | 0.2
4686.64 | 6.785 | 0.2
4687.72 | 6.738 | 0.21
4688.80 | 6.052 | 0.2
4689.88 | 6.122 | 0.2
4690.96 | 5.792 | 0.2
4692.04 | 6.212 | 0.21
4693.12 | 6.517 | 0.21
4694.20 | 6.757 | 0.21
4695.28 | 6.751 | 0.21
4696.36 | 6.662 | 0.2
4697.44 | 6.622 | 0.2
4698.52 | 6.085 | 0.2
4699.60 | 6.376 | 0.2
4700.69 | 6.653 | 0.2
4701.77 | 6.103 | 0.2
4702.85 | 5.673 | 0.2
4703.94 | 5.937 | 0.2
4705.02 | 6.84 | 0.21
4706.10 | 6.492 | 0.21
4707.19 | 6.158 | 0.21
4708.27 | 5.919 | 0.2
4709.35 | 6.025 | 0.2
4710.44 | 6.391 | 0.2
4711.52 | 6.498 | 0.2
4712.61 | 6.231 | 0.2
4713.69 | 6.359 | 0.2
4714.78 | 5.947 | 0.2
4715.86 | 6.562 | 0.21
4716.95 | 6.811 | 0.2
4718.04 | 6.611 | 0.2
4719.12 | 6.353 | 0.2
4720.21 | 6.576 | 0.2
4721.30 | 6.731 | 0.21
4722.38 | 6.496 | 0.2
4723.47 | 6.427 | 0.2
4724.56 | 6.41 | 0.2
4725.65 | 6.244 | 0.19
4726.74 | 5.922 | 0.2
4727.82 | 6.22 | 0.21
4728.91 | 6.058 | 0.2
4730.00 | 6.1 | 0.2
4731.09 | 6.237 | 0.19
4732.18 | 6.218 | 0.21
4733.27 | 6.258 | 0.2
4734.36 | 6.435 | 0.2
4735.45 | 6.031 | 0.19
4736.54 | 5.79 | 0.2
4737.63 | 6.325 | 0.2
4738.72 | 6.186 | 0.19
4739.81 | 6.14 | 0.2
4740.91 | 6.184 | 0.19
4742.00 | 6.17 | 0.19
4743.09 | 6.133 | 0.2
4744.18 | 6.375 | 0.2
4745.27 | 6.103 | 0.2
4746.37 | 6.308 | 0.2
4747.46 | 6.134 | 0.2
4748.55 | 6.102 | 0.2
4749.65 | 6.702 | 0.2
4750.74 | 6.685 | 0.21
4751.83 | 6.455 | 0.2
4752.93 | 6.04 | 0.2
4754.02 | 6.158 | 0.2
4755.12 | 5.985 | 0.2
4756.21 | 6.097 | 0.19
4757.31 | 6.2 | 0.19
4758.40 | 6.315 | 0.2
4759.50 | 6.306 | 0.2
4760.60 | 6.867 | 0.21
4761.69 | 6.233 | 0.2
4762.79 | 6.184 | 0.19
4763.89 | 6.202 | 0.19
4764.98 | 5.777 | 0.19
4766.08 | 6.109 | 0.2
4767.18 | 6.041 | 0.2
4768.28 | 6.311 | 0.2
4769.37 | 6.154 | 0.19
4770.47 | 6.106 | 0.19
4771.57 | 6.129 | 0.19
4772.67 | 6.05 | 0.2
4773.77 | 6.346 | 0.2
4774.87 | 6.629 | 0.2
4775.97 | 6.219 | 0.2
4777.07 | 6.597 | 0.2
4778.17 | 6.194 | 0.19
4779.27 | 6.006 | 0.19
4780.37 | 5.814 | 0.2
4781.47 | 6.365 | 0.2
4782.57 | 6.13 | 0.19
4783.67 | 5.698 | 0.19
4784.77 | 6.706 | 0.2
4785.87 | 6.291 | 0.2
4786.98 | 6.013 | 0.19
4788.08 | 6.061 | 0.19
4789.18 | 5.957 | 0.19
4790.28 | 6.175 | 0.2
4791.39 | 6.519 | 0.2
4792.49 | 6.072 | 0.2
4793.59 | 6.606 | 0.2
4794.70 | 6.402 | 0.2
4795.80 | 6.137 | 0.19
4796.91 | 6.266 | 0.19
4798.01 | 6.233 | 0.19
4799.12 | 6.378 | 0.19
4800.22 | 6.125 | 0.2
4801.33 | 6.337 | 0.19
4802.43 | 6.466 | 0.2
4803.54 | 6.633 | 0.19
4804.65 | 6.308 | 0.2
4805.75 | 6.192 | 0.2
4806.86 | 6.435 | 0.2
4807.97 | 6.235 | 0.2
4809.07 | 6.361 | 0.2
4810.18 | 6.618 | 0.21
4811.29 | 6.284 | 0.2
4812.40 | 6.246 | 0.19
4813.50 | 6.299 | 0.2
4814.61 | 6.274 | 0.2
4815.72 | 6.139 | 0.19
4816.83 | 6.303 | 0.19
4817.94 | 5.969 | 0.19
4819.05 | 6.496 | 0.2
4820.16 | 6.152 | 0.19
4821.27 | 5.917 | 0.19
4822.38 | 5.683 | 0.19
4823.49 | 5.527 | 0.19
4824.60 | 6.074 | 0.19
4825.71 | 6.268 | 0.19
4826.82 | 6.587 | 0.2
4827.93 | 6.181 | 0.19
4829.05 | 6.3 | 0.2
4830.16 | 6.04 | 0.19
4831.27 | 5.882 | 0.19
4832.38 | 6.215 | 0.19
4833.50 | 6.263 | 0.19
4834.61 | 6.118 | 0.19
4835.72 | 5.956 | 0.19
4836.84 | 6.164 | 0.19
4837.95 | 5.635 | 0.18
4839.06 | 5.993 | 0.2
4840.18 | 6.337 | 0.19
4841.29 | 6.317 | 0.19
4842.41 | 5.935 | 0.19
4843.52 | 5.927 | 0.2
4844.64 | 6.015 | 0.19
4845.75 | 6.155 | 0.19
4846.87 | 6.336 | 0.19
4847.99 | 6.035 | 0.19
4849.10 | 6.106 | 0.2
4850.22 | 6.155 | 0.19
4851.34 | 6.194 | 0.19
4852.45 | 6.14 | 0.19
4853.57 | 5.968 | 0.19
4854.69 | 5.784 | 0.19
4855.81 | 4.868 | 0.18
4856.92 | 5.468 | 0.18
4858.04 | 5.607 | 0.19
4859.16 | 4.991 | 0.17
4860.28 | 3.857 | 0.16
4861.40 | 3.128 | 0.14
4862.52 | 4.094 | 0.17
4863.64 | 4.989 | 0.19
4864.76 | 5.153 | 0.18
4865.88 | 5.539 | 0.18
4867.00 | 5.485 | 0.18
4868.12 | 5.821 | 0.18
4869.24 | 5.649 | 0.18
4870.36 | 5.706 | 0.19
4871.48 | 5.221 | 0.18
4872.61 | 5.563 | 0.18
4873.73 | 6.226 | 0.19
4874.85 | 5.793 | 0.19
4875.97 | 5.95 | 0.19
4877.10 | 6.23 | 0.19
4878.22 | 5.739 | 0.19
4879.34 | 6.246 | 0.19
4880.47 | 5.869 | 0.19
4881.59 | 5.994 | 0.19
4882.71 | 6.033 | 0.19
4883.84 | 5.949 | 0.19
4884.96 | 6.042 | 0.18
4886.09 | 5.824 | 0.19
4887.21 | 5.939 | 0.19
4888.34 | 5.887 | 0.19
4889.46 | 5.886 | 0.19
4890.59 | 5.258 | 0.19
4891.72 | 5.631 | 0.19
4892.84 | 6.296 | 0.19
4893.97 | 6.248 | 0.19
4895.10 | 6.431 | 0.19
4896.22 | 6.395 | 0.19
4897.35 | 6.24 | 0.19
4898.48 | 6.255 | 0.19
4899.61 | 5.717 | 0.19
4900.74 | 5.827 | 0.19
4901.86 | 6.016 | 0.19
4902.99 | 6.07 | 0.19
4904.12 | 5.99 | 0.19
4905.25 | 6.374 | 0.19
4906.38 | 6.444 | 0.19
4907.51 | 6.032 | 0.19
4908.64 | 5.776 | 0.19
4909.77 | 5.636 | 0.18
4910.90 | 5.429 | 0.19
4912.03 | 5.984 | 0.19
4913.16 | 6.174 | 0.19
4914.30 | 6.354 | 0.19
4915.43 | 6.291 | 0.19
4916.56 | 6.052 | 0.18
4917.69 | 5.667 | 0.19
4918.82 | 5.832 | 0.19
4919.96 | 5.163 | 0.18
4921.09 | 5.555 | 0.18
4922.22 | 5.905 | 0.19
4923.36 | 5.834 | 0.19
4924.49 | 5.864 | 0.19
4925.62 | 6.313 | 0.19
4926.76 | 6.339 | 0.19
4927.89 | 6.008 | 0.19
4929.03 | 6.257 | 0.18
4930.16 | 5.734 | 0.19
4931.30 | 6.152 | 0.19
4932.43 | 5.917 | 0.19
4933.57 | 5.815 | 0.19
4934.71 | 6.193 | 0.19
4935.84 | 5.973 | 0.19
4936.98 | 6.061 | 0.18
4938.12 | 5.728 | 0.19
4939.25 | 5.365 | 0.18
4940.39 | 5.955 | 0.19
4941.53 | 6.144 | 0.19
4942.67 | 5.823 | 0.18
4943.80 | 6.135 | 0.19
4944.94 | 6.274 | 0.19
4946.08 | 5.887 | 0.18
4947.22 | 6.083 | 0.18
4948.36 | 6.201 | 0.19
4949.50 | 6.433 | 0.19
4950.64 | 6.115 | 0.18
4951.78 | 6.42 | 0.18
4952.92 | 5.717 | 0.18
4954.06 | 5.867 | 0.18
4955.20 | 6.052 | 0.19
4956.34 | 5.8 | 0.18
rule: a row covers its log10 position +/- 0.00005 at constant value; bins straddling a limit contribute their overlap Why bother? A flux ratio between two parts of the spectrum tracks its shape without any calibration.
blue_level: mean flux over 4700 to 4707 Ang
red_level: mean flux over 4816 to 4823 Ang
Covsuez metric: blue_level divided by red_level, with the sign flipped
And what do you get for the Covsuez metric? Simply -1.03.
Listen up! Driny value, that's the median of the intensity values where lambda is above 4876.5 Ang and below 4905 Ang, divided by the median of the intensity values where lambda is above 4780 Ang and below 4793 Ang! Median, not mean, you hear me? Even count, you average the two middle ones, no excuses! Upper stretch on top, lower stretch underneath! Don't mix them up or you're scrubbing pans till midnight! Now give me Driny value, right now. 0.982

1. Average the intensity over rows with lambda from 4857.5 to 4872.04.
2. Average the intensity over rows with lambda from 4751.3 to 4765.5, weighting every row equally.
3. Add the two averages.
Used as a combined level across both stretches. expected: 11.2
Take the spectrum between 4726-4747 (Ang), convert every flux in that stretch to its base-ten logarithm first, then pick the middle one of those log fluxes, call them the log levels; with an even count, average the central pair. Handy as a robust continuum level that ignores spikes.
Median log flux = 0.791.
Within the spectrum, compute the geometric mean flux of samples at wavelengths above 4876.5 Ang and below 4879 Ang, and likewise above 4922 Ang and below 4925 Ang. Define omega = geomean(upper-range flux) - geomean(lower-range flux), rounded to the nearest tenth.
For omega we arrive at -0.1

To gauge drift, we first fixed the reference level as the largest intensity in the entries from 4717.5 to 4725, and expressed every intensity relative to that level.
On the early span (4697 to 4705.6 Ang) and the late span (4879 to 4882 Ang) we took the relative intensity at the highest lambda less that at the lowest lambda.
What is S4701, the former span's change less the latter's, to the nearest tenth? 0.5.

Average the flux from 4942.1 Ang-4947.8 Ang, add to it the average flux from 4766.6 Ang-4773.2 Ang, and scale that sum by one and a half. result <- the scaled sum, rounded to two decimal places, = 18.26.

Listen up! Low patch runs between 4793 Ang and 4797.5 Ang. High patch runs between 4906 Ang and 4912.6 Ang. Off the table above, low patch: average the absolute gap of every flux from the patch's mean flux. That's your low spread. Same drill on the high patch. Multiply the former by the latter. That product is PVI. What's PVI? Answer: 0.041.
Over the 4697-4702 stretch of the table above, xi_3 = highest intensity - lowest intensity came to 0.57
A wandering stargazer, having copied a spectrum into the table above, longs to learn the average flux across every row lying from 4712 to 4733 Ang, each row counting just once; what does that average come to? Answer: 6.3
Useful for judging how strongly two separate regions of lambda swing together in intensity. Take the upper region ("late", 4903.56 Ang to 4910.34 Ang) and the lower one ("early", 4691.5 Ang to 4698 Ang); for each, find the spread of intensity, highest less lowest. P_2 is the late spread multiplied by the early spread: 0.44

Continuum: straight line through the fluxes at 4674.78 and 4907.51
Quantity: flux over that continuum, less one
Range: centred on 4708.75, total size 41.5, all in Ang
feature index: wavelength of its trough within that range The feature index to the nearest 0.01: 4702.85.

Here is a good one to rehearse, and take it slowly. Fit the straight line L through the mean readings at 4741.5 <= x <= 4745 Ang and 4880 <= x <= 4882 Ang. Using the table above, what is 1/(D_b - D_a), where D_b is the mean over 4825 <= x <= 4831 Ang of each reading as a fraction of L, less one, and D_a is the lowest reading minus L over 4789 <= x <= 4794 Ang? 4.8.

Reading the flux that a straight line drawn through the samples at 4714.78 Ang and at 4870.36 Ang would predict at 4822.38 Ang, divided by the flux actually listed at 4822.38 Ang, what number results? 1.02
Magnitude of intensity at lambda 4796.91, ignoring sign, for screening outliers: 6.3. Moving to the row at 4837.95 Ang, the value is 5.6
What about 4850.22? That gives 6.2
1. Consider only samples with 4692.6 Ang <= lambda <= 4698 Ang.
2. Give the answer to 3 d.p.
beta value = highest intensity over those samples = 6.757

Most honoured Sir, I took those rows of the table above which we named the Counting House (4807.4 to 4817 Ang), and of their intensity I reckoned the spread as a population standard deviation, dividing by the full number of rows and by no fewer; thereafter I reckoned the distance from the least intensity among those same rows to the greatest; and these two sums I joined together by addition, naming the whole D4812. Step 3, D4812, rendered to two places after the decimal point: 0.60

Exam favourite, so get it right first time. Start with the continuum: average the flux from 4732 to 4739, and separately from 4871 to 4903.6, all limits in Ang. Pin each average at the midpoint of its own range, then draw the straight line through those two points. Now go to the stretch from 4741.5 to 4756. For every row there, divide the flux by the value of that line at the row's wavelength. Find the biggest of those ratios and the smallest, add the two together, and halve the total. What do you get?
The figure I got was 1.03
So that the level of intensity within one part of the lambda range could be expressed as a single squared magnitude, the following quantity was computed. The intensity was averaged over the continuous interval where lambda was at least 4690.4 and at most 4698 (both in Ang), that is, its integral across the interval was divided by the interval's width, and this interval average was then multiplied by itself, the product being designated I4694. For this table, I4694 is 42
